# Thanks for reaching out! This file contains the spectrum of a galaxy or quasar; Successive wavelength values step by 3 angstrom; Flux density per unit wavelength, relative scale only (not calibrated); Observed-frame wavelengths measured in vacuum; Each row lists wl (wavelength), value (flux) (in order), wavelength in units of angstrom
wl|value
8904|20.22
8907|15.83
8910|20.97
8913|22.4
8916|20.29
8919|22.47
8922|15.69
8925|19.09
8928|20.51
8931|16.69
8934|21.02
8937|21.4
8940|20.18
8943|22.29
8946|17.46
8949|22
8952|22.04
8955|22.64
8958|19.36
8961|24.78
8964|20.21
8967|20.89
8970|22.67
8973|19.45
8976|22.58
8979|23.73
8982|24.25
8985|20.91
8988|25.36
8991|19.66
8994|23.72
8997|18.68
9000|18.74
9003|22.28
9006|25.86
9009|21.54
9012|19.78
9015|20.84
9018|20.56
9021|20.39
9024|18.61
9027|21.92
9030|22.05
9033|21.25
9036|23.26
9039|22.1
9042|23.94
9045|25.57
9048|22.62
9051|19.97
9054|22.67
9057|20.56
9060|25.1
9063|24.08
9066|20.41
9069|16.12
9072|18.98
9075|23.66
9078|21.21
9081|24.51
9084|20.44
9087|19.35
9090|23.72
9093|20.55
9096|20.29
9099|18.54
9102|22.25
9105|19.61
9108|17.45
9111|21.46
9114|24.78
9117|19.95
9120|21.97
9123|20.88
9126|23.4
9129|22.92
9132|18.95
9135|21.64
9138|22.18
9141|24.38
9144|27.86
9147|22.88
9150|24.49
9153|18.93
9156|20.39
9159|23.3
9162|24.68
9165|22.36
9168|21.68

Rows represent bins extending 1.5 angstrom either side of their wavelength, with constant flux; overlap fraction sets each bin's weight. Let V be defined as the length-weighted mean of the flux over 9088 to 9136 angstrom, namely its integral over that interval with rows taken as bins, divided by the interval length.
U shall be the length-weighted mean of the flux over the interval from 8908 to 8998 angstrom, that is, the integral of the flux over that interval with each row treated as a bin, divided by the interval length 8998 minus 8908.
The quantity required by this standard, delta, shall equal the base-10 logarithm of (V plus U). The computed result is 1.63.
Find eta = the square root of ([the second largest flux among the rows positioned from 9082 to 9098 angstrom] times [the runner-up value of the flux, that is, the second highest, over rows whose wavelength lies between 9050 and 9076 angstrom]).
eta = 22.2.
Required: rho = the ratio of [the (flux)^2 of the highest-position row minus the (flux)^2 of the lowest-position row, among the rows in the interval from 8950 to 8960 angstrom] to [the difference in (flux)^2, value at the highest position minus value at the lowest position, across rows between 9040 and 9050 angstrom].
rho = 1.8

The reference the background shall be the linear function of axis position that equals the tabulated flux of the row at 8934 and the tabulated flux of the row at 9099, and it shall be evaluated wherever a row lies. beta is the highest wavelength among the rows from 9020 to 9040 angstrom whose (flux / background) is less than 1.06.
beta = 9024 angstrom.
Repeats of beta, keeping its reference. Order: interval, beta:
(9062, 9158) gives 9132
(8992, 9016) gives 9015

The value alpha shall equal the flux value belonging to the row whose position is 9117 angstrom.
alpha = 19.95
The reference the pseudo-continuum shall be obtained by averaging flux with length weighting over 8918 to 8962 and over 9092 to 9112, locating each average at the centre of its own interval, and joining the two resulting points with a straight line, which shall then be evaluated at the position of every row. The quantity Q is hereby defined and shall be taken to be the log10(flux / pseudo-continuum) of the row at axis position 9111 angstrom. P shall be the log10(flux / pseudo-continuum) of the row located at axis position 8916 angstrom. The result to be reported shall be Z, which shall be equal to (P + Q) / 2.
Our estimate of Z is 0.01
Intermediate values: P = 0.00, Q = 0.03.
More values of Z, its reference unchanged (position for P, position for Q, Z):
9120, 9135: 0.04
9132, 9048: 0.01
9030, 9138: 0.04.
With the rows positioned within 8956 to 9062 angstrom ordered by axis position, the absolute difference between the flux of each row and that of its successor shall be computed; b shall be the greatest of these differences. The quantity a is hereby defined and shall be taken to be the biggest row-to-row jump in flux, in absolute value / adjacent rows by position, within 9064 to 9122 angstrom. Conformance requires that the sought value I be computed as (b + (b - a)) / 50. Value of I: 0.131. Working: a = 4.83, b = 5.70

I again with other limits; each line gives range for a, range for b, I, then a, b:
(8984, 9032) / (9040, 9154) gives 0.108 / 5.70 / 5.56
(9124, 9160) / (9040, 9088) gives 0.076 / 5.56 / 4.68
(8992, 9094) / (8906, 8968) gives 0.170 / 5.04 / 6.78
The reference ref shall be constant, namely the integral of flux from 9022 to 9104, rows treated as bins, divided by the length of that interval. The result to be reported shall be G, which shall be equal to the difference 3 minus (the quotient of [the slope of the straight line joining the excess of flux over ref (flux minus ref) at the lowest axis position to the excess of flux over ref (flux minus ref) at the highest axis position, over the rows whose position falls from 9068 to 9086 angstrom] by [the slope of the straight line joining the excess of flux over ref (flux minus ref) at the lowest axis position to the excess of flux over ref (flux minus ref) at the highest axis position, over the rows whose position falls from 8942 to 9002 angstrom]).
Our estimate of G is 7.6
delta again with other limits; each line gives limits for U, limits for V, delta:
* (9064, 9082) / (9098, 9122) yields 1.62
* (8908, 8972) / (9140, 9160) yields 1.64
